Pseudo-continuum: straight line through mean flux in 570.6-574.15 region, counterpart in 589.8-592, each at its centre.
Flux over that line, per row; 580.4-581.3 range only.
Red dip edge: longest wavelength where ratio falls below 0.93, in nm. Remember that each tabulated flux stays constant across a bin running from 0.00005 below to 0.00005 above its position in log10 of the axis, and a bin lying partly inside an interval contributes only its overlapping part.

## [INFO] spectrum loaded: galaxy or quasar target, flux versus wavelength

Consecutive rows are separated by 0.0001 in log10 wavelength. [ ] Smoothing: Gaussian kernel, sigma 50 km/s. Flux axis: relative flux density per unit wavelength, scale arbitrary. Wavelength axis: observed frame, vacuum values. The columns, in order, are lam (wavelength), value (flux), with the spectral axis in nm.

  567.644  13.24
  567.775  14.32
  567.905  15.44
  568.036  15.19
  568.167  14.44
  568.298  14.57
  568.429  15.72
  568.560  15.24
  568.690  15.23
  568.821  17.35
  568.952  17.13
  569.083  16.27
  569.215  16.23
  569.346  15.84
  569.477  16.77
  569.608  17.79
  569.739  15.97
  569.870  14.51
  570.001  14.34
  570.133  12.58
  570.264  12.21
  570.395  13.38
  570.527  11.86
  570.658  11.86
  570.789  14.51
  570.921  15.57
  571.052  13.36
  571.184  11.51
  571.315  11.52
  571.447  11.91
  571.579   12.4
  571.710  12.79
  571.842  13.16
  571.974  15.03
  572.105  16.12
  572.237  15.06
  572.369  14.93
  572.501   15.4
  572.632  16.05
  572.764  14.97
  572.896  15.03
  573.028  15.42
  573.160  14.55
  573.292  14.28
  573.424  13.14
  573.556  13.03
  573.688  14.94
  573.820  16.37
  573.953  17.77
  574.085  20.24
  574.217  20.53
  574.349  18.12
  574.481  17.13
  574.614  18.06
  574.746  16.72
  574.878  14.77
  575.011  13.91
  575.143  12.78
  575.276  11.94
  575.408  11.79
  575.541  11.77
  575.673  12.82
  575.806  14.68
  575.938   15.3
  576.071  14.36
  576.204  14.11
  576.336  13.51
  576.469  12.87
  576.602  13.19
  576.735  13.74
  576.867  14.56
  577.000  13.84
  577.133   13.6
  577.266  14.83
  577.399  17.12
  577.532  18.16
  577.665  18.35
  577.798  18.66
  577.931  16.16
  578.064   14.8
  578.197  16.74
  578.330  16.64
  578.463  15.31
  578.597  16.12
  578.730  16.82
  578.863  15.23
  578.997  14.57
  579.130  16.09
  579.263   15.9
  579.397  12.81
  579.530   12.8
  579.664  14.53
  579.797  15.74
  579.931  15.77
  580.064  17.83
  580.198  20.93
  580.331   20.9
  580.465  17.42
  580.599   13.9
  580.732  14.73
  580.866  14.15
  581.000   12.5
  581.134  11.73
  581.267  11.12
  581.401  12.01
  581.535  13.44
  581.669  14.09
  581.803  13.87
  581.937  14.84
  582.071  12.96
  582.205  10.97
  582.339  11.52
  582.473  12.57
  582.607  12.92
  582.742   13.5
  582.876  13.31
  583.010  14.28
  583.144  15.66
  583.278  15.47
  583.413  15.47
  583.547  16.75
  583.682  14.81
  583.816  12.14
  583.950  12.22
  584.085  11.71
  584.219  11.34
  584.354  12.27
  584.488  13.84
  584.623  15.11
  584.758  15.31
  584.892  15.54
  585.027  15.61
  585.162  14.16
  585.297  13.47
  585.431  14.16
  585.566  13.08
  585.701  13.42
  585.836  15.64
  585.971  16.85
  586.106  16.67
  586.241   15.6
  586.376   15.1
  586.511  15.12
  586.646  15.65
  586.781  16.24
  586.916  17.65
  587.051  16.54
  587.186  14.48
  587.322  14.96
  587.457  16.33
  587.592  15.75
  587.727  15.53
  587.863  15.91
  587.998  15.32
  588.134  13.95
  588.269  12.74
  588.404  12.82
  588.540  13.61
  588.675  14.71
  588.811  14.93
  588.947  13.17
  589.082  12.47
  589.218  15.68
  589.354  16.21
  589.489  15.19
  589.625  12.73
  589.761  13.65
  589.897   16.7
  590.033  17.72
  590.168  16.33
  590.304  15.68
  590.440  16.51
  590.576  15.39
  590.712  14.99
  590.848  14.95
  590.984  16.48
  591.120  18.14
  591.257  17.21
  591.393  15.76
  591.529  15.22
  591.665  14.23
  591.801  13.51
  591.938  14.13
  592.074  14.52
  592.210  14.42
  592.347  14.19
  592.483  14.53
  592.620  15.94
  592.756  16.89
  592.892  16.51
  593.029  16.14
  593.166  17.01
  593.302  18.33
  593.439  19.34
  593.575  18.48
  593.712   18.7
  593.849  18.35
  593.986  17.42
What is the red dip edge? 581.267 nm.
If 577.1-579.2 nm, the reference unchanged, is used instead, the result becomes 577.133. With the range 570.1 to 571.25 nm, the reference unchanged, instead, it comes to 571.184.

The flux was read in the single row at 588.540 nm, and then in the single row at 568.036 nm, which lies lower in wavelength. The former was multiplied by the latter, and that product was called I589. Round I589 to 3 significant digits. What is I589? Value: 207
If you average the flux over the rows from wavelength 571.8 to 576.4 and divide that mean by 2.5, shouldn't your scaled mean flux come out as 6.0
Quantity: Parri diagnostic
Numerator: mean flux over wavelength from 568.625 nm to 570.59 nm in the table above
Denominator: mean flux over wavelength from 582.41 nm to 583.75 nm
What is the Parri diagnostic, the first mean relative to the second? 1.05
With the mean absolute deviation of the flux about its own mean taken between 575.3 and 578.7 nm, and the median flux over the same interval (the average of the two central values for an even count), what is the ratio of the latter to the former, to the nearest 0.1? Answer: 9.5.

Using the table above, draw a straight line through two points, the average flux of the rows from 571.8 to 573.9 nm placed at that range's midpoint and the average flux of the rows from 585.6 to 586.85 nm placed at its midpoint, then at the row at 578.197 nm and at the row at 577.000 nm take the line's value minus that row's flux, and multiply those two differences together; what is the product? -2.0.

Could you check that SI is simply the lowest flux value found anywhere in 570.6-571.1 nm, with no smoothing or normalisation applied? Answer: 11.86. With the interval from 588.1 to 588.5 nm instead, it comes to 12.74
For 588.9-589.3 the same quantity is 12.47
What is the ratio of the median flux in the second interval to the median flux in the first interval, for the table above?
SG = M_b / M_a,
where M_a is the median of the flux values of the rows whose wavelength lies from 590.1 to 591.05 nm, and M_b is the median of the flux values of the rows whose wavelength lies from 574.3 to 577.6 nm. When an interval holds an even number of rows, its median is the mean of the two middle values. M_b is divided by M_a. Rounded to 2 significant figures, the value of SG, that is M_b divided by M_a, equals 0.90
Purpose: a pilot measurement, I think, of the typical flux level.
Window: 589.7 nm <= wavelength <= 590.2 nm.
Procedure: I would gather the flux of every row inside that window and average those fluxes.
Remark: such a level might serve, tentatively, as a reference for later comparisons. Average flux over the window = 16.1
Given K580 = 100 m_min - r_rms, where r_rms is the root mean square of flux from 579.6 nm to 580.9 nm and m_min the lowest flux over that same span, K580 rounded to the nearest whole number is 1373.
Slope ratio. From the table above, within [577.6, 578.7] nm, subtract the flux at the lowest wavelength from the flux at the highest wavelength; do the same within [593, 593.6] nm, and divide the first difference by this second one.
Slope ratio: -1.0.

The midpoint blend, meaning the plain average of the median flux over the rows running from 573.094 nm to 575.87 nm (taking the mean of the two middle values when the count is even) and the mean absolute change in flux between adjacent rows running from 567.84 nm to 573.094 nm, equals 7.76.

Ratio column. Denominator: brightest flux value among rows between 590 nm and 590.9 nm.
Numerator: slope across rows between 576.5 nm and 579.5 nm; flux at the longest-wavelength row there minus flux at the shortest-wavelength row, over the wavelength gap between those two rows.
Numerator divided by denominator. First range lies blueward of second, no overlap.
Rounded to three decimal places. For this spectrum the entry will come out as -0.008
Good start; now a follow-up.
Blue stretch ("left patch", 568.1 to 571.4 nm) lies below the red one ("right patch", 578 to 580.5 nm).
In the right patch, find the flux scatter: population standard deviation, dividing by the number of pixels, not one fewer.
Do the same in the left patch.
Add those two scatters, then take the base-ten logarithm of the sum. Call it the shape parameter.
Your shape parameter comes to 0.60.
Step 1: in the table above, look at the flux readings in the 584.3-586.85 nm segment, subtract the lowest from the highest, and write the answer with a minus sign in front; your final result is -4.6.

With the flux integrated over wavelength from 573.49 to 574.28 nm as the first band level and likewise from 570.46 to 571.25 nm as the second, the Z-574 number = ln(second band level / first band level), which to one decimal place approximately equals -0.3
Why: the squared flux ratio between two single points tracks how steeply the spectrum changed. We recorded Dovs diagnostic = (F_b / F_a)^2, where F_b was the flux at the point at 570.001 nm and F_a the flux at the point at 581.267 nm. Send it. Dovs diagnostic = 1.7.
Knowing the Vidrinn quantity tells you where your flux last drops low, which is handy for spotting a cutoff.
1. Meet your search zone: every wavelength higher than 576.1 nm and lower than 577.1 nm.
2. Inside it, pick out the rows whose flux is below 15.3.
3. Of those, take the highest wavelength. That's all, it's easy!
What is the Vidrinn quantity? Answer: 577.000 nm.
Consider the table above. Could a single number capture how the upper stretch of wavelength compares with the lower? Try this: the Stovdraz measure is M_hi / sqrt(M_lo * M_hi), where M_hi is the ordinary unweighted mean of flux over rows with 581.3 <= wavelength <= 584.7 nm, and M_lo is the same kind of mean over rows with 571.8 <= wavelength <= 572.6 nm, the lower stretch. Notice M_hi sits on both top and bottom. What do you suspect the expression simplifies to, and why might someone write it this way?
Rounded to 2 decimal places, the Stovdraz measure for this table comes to 0.95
